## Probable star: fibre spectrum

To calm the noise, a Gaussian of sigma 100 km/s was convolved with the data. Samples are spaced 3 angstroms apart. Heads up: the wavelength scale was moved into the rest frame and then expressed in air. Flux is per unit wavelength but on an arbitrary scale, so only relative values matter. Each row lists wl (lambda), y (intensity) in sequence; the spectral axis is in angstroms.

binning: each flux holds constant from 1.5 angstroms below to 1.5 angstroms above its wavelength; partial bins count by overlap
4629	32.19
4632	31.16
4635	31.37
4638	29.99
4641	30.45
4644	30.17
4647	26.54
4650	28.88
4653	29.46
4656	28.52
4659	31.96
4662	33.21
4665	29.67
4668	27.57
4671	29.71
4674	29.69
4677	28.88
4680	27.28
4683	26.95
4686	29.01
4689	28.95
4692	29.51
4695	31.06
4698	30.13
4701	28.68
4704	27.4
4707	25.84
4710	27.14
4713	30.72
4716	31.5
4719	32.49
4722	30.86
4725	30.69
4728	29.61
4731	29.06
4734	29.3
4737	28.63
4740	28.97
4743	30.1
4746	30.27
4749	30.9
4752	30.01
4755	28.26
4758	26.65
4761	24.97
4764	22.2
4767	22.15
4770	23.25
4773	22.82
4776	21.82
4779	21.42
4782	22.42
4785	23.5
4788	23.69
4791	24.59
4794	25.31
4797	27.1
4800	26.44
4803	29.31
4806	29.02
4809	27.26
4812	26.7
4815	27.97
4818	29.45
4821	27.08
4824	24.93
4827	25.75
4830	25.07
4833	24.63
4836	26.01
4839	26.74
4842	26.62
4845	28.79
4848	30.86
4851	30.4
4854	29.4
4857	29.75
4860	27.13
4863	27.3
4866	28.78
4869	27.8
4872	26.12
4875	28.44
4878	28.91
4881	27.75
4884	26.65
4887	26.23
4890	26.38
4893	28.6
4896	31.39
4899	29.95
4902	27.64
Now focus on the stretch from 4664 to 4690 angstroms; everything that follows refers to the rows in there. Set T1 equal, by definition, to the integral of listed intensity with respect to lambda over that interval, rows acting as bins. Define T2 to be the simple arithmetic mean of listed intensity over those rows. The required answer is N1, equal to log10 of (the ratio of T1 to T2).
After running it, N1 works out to 1.41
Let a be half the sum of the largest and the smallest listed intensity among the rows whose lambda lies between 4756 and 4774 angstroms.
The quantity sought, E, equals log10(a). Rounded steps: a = 24.4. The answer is 1.39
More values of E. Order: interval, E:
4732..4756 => 1.47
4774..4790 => 1.35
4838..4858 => 1.46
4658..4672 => 1.48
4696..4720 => 1.46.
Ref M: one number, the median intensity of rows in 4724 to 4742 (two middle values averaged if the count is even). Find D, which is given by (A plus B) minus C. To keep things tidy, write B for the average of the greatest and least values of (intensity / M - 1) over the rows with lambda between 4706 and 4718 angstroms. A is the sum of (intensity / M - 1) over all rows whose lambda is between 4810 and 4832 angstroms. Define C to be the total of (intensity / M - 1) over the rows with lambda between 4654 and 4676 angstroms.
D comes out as -0.8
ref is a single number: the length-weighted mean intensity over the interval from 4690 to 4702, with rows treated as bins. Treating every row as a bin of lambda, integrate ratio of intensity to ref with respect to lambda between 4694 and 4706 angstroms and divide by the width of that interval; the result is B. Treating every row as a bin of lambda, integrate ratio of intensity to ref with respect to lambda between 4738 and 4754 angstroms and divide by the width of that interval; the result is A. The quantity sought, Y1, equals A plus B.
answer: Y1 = 1.98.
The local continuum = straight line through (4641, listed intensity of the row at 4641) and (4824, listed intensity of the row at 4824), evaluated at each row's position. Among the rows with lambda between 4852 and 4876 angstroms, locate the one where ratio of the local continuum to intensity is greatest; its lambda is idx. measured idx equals 4872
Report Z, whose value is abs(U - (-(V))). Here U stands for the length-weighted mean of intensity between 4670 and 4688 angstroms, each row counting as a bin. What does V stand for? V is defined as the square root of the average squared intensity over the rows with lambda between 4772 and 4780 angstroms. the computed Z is 50.6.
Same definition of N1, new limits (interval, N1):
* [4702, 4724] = 1.34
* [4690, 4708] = 1.26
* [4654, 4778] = 2.09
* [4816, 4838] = 1.34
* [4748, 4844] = 1.98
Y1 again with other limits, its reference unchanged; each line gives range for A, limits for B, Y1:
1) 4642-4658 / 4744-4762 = 1.93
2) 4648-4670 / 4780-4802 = 1.83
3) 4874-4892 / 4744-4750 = 1.94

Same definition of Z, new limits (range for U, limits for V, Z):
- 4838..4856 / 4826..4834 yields 54.0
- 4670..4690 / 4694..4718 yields 57.7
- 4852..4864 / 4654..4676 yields 58.6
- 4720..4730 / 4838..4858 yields 59.4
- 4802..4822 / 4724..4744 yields 57.6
